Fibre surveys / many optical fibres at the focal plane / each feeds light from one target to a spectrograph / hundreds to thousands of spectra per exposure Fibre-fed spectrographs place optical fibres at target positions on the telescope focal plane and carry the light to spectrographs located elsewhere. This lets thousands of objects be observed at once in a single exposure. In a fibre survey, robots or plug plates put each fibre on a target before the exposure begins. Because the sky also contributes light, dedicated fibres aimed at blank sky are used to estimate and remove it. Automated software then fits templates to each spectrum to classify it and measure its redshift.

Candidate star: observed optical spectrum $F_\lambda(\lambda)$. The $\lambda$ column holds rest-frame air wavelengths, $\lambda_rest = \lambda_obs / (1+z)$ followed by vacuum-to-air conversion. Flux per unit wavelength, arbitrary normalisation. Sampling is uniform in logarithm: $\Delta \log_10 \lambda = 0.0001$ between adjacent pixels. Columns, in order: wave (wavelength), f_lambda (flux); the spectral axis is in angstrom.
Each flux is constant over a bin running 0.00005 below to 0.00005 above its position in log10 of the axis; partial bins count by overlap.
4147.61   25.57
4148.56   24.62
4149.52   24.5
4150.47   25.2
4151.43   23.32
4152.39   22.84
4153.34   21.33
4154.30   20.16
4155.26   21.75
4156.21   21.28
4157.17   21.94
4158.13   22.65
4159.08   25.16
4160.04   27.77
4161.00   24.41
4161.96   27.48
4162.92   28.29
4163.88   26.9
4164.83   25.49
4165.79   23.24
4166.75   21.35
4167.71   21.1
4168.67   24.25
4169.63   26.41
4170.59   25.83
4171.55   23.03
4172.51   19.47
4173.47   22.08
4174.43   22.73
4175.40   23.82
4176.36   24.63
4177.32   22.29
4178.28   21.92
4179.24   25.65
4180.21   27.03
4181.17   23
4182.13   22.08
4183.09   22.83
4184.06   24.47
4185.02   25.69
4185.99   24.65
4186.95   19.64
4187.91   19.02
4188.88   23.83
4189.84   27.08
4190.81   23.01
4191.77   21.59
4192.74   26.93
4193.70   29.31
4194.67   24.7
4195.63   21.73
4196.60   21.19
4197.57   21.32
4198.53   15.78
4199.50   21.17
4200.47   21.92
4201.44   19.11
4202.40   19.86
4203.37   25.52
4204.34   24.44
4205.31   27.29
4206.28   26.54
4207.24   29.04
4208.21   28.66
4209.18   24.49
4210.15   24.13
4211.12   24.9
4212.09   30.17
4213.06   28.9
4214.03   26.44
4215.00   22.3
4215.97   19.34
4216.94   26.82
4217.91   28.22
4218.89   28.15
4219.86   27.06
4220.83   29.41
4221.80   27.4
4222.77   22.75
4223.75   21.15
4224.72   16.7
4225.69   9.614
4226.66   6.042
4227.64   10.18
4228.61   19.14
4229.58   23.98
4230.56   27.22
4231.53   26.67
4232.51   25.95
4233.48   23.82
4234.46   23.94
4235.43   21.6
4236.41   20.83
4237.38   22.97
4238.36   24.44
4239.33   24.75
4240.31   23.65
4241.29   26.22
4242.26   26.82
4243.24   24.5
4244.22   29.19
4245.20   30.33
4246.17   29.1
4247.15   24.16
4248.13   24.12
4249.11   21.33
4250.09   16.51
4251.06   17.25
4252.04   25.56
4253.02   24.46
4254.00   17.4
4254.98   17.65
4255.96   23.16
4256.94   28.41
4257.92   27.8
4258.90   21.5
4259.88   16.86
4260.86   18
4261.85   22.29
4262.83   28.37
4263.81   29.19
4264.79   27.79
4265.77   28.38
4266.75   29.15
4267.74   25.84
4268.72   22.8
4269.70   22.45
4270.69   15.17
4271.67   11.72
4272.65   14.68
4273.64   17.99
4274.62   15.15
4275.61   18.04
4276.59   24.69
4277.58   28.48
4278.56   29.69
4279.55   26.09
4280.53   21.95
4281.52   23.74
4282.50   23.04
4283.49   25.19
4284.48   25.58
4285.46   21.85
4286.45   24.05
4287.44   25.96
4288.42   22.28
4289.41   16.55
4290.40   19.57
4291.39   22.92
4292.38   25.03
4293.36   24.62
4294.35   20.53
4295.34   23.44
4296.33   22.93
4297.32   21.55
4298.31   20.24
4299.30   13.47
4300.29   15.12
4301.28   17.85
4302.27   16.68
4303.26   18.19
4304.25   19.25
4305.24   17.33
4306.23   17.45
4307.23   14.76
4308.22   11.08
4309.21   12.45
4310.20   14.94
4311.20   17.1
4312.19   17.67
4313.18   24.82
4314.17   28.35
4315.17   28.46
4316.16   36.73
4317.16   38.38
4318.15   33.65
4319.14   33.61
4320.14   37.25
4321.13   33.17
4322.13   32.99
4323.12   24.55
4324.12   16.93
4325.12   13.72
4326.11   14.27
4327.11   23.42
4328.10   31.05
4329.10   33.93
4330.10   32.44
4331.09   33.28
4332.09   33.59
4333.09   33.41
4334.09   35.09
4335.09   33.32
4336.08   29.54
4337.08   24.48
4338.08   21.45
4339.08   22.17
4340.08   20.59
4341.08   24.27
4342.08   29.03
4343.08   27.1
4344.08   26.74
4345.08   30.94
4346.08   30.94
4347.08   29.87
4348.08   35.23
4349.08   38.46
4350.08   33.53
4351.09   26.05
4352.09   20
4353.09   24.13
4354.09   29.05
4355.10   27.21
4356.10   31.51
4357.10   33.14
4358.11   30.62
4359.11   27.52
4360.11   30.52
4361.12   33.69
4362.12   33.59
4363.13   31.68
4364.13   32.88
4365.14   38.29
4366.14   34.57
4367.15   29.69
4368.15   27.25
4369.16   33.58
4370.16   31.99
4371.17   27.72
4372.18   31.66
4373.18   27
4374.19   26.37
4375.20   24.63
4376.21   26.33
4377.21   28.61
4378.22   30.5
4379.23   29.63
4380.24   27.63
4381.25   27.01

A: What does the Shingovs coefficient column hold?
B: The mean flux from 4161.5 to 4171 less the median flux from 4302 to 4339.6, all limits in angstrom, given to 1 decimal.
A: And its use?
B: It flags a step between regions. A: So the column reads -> 0.3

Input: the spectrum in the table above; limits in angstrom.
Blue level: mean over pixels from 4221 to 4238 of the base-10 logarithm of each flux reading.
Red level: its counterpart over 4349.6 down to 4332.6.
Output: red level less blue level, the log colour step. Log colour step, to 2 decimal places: 0.17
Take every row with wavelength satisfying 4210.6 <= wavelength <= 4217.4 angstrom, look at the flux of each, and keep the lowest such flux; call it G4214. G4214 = 19.34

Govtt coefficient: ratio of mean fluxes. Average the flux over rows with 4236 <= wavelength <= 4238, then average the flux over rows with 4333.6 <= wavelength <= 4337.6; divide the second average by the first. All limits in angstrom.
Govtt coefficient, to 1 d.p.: 1.4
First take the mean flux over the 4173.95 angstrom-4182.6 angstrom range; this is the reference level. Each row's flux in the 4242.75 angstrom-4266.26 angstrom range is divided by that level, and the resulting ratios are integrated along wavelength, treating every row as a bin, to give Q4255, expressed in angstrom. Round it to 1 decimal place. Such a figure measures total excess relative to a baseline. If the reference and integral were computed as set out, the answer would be 23.7 angstrom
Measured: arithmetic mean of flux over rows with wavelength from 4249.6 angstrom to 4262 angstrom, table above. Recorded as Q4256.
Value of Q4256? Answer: 21.3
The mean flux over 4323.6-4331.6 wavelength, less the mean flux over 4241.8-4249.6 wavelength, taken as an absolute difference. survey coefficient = 1.3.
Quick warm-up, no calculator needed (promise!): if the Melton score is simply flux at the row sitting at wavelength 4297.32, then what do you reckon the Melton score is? 21.55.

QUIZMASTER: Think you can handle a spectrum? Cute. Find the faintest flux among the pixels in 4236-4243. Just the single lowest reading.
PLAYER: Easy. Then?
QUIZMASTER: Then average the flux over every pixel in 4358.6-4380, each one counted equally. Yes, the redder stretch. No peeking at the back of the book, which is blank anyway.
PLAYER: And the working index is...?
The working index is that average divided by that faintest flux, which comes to 1.46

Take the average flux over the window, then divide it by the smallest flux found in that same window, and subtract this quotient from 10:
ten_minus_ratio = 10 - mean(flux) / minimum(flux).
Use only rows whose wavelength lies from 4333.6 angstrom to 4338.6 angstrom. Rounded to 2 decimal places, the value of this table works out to 8.66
